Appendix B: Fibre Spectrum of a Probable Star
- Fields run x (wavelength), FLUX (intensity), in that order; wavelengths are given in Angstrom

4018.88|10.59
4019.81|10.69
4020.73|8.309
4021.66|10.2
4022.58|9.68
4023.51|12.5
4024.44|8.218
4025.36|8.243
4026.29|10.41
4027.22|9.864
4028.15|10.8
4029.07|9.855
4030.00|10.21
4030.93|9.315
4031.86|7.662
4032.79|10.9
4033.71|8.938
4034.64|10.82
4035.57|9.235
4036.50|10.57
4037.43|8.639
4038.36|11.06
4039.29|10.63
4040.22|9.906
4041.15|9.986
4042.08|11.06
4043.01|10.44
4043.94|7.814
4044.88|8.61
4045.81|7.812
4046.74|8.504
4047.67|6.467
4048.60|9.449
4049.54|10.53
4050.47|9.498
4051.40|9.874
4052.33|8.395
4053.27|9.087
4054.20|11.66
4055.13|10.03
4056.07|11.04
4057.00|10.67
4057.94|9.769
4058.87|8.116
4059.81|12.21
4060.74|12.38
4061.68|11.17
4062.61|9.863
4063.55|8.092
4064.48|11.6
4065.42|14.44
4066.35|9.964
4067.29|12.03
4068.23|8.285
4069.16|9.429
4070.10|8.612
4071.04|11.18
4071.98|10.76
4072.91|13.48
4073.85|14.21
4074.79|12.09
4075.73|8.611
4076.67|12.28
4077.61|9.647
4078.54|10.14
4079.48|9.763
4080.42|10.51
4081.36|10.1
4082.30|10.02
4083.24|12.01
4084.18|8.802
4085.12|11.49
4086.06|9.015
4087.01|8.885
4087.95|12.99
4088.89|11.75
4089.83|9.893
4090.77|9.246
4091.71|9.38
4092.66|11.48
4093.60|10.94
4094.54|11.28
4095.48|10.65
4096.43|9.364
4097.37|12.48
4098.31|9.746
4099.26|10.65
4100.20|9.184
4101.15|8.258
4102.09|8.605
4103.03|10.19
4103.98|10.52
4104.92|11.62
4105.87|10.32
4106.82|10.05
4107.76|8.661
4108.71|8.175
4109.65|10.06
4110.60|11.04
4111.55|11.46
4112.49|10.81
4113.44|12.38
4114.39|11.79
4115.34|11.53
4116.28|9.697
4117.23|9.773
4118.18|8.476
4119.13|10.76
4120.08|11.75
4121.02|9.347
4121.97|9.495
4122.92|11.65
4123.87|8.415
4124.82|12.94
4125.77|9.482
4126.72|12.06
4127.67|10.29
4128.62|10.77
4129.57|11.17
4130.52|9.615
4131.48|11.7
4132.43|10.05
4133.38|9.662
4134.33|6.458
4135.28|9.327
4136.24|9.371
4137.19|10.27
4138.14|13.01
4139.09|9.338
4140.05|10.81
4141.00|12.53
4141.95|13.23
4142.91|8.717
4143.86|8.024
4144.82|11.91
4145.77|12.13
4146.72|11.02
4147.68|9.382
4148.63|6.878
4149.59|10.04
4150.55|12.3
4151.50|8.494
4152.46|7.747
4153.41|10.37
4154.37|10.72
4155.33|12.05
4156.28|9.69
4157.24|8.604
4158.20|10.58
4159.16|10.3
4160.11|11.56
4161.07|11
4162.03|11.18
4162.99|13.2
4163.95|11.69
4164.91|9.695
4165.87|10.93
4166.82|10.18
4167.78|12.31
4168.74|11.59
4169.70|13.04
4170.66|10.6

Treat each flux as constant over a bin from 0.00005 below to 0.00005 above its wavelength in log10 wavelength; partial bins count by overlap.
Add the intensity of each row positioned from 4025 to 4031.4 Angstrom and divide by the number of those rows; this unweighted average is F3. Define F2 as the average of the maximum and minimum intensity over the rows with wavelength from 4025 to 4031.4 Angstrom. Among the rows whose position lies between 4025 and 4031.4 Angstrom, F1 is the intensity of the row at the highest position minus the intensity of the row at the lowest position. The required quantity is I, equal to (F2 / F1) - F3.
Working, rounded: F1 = 1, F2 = 9.5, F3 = 9.8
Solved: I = -1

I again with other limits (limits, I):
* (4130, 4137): -47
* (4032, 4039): 52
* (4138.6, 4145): -7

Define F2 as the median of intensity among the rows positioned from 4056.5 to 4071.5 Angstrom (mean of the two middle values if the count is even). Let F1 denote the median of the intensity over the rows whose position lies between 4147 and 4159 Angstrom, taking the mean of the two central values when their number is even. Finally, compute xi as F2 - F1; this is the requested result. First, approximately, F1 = 9.9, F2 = 10.3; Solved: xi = 0.5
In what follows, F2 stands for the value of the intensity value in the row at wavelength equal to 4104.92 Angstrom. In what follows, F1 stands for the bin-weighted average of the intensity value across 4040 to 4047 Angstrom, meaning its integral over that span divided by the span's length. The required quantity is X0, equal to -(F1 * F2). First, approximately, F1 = 9.3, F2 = 11.62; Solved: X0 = -108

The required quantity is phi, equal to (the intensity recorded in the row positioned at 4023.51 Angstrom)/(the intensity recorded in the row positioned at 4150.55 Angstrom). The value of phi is 1.02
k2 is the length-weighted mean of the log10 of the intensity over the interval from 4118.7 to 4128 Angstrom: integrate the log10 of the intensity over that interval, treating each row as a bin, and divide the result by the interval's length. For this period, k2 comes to 1.02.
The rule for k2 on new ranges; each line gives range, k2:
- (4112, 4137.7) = 1.01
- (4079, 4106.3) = 1.01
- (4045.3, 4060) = 0.97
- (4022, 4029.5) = 0.99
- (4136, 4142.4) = 1.05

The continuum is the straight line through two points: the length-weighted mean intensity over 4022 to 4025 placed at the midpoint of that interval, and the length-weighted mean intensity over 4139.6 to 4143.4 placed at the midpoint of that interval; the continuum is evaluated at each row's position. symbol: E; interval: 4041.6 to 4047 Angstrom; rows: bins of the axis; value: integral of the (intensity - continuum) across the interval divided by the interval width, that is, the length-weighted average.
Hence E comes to -1.2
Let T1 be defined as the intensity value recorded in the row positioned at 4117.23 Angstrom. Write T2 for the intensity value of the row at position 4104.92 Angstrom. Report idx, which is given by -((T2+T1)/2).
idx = -10.7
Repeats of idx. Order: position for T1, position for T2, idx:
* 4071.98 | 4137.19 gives -10.5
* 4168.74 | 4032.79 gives -11.2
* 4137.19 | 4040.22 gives -10.1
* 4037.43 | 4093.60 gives -9.8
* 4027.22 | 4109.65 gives -10.0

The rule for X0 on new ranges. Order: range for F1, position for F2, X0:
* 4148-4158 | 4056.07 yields -107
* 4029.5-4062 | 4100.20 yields -90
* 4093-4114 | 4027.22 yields -102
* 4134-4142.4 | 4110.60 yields -116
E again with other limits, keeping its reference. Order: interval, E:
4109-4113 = -0.3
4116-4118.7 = -1.8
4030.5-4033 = -1.0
